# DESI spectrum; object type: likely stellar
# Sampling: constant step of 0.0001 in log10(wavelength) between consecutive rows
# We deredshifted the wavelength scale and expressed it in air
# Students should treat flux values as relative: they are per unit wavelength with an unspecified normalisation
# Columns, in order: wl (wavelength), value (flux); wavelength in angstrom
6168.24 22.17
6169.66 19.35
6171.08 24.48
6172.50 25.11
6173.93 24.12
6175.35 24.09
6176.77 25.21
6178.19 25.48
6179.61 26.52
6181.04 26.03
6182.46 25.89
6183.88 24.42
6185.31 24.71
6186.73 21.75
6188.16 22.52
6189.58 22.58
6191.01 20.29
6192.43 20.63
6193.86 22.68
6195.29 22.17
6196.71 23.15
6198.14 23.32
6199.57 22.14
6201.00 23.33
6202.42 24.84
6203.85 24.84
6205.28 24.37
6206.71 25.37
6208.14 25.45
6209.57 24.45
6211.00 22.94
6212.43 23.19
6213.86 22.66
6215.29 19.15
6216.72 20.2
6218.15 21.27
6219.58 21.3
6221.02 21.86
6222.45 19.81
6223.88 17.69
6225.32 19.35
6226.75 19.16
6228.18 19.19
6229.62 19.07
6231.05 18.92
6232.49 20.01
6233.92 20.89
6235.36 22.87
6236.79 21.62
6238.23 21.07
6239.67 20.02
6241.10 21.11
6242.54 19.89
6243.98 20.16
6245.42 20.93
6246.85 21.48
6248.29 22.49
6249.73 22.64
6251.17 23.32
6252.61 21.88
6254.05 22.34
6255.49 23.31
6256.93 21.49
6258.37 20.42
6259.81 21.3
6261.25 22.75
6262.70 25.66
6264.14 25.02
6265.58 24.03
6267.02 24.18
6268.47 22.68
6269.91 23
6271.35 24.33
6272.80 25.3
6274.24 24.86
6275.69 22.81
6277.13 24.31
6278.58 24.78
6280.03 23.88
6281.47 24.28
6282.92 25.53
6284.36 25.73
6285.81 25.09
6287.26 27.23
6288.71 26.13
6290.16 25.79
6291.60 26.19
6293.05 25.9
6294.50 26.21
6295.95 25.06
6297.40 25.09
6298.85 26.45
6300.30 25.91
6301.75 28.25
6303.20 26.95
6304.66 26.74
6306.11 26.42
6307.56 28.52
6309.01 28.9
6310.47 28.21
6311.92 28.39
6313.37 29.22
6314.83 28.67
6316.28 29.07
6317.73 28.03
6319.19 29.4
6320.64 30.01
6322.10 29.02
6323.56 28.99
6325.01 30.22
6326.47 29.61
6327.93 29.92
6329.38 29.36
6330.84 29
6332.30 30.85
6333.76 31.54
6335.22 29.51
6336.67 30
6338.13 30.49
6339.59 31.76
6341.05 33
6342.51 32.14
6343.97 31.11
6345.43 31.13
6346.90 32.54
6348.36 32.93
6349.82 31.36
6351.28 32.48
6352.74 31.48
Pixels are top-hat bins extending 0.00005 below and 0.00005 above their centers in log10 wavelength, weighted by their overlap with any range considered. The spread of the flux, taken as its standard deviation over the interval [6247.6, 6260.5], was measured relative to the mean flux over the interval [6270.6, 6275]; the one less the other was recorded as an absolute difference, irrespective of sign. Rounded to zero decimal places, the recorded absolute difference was 24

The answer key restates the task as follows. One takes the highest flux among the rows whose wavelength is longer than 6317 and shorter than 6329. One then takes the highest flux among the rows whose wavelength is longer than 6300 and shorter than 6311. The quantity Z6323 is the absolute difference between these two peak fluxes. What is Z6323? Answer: 1.3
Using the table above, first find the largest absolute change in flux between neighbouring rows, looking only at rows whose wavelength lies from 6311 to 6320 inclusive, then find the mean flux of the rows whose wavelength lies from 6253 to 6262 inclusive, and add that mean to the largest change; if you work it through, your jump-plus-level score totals 23.3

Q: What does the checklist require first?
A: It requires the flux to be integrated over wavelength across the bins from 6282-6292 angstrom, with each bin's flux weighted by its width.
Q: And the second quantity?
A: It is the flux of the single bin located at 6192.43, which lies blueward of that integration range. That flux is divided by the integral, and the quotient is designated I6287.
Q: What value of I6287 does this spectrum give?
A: 0.08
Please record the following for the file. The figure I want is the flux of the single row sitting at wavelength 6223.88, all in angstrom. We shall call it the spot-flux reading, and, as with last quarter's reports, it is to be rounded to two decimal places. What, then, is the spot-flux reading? 17.69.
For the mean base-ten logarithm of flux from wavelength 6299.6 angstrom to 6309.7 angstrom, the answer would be 1.44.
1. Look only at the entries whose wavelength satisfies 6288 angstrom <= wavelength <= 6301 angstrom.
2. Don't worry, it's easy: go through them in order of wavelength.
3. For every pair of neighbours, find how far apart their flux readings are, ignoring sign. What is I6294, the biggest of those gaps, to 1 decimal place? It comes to 1.4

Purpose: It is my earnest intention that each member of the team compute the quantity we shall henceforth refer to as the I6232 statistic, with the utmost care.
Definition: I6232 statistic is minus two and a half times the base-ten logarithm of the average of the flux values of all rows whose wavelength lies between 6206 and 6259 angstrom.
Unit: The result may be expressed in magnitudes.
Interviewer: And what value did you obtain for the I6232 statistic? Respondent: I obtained -3.32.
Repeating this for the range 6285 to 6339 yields -3.62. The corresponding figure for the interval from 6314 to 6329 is -3.67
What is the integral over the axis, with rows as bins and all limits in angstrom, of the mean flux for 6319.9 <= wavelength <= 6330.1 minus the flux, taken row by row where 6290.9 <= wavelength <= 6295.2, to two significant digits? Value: 15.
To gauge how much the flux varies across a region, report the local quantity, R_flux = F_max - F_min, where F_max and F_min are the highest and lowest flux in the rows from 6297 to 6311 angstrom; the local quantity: 3.8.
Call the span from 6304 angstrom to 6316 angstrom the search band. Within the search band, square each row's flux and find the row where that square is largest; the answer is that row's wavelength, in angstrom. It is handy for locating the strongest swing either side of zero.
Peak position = 6313.37 angstrom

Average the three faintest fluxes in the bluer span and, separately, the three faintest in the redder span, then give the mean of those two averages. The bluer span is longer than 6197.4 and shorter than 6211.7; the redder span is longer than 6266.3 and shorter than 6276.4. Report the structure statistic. 22.8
